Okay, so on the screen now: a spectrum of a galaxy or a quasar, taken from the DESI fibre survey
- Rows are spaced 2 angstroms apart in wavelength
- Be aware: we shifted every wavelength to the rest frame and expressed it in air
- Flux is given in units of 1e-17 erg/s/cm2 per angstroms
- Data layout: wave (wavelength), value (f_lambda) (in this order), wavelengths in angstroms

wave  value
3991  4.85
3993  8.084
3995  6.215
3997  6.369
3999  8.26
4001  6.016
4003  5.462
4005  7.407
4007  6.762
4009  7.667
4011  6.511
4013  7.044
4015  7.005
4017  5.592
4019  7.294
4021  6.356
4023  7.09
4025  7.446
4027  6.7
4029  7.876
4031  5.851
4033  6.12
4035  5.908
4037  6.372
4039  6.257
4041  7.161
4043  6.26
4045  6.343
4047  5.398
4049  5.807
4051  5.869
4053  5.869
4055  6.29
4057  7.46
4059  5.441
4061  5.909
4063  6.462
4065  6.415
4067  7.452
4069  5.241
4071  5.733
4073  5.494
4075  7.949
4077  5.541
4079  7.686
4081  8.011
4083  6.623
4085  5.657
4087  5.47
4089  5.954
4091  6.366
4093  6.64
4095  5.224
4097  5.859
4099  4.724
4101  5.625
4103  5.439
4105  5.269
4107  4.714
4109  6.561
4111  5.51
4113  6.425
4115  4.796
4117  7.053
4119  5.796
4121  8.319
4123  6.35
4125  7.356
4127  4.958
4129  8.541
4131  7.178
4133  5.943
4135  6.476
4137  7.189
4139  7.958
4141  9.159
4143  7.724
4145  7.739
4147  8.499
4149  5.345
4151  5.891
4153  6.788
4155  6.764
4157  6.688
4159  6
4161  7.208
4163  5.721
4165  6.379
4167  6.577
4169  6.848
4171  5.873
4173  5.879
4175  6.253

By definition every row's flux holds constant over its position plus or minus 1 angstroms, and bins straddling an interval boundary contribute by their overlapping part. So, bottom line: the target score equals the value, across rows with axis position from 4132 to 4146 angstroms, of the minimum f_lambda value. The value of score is 5.943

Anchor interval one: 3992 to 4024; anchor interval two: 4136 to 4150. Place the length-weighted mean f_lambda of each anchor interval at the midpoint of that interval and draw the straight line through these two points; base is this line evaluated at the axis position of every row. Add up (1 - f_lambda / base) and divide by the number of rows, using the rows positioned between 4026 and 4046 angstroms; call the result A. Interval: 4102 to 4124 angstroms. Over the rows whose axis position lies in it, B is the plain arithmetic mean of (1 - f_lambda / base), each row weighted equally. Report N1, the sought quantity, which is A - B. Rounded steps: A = 0.07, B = 0.195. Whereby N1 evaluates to -0.12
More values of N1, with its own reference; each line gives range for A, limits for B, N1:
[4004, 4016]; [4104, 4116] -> -0.29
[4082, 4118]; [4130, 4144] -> 0.19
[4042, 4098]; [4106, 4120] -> -0.08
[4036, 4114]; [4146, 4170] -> 0.00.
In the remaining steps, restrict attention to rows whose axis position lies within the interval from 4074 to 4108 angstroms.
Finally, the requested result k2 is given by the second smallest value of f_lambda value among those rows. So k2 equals 4.724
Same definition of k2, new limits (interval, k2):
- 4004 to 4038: 5.851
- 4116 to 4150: 5.345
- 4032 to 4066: 5.441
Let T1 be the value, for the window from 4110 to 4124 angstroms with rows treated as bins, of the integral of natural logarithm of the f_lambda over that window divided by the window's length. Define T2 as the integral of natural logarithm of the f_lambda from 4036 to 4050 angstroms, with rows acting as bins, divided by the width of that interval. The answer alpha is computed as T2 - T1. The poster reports 0.00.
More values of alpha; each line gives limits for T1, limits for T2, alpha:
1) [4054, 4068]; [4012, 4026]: 0.05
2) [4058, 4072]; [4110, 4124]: 0.03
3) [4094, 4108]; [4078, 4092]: 0.21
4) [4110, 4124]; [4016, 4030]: 0.10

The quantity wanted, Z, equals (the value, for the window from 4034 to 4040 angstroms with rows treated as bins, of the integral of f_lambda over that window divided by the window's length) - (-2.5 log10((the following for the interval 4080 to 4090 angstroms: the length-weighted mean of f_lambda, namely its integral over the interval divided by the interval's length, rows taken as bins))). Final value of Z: 8.2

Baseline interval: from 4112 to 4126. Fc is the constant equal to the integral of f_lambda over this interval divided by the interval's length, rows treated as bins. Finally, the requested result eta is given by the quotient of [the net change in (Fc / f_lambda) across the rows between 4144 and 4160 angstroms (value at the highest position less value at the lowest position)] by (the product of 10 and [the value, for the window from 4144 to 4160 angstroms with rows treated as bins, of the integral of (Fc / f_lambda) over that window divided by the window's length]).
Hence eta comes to 0.02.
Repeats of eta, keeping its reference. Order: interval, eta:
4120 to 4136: 0.02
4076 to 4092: -0.01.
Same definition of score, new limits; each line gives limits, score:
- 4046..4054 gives 5.398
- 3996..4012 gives 5.462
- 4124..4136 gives 4.958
